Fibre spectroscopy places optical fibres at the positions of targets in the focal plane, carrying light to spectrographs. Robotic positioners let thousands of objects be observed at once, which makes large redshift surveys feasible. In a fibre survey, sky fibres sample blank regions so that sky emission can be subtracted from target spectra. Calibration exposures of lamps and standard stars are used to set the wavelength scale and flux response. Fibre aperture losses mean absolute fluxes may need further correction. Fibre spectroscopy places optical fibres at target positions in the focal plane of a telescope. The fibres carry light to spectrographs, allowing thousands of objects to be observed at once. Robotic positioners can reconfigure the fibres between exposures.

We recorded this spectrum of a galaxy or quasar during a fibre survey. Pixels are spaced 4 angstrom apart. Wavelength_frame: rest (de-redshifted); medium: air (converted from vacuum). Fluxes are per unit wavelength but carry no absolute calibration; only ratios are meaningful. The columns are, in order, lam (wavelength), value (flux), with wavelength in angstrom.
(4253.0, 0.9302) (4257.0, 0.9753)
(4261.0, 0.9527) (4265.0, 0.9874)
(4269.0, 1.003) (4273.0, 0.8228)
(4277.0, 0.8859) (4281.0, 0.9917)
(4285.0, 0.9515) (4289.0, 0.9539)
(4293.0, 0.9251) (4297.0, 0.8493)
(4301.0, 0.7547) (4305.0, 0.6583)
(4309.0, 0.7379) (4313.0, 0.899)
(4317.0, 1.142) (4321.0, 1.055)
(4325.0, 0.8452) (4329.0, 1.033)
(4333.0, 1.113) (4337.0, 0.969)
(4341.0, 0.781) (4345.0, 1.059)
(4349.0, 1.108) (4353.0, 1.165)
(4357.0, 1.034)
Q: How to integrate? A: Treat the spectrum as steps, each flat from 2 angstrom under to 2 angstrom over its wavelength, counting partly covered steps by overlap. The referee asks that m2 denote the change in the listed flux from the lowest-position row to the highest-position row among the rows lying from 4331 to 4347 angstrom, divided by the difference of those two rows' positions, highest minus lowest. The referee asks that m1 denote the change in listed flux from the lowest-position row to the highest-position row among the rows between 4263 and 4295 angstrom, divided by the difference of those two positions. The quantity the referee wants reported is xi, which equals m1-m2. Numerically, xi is 0.002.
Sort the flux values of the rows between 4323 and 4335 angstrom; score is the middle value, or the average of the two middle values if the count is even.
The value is 1.03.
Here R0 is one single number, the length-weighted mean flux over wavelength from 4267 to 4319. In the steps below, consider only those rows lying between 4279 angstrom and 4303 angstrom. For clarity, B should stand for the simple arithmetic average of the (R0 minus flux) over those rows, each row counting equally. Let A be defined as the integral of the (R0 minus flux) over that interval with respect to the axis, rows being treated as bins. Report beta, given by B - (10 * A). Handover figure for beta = 3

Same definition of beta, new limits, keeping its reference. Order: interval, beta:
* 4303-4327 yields 0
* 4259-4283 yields 12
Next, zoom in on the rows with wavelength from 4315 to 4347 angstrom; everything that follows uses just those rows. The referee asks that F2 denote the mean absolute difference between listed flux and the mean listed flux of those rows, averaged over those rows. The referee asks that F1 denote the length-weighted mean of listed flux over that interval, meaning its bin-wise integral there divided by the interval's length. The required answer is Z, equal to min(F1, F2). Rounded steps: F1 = 1.00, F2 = 0.10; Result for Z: 0.101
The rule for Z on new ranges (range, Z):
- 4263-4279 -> 0.070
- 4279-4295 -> 0.018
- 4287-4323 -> 0.121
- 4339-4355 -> 0.124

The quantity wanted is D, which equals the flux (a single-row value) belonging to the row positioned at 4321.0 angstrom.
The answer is 1.055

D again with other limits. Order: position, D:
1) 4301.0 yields 0.7547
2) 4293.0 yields 0.9251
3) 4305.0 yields 0.6583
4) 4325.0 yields 0.8452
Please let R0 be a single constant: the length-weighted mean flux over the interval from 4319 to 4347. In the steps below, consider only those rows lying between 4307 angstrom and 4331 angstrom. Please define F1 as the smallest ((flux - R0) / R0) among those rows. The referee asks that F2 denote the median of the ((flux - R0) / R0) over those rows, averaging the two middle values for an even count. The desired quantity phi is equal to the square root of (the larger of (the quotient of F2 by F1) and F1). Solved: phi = 0.2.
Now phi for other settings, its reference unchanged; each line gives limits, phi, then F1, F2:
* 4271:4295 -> 0.5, -0.16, -0.042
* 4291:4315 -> 0.7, -0.33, -0.181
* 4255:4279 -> 0.3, -0.16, -0.016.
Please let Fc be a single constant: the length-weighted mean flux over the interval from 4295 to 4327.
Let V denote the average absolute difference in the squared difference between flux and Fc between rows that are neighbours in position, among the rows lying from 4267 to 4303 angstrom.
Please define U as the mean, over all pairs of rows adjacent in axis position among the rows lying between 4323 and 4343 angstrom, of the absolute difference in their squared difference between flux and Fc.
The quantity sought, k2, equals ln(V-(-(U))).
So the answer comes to -3.331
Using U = 0.028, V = 0.008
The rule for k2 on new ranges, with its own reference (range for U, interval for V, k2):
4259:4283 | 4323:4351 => -3.326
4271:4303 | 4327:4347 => -3.350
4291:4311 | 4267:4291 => -3.622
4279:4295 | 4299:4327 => -3.183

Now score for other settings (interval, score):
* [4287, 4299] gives 0.93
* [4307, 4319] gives 0.90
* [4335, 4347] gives 0.97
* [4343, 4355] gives 1.11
